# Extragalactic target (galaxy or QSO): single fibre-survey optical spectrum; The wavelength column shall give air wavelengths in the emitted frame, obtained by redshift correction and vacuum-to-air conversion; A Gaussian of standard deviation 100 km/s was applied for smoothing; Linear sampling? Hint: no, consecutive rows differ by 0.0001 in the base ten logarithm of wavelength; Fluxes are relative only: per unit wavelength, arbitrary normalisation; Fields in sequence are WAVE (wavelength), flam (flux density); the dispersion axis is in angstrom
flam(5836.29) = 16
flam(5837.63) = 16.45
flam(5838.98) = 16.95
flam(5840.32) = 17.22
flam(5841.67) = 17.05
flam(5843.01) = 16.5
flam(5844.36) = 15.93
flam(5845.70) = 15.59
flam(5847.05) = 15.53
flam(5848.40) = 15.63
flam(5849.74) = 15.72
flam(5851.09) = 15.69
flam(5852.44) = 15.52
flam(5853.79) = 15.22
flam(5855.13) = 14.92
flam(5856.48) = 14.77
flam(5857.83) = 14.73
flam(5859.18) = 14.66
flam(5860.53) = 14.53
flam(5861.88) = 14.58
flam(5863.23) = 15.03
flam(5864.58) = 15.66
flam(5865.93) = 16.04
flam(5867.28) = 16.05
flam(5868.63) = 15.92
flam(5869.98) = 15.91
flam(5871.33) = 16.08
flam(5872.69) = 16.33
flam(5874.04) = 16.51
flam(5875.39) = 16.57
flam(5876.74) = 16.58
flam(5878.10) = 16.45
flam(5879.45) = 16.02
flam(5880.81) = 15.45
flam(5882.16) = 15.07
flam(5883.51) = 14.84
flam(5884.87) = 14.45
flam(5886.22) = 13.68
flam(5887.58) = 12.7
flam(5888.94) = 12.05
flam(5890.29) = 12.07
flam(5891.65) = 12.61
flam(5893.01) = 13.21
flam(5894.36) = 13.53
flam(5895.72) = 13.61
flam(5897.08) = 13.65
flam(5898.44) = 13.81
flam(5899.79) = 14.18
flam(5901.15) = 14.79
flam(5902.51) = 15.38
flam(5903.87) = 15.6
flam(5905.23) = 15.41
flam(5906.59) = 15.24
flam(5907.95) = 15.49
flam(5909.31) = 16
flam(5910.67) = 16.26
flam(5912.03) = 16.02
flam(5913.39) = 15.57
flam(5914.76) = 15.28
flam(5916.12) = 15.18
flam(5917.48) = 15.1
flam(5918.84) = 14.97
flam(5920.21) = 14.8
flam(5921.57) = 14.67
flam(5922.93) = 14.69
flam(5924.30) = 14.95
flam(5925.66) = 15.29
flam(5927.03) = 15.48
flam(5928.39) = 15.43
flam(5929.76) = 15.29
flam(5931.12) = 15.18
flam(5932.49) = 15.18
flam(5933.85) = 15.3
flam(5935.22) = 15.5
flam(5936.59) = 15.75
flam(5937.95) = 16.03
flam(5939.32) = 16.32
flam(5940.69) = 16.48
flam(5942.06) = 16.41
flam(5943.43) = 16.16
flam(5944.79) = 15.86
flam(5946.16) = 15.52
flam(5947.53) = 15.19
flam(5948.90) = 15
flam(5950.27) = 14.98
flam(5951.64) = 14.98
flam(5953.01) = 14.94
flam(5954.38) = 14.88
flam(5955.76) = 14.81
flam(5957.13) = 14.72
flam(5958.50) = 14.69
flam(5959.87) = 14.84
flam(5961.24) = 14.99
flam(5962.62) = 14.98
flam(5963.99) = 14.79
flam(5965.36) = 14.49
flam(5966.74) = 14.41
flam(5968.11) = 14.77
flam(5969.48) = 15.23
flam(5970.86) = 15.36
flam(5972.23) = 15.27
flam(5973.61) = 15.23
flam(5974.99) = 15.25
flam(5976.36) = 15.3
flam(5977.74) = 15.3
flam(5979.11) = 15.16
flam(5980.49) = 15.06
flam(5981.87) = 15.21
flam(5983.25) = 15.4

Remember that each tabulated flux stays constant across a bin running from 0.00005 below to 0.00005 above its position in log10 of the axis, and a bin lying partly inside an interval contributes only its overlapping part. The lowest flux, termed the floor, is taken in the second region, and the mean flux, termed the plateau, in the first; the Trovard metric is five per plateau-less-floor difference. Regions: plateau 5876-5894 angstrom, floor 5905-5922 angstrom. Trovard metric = -12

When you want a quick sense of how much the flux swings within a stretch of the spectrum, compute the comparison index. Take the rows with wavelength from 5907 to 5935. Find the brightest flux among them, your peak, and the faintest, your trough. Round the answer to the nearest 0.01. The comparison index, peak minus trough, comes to 1.59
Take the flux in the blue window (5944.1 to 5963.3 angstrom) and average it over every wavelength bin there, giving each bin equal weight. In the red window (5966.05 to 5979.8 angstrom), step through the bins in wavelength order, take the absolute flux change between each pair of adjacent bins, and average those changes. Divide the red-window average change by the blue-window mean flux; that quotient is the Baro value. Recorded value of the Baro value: 0.010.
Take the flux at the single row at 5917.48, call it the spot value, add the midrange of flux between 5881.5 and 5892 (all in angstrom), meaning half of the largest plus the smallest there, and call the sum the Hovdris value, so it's 28.7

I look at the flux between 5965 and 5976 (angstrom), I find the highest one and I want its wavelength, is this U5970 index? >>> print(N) 5970.86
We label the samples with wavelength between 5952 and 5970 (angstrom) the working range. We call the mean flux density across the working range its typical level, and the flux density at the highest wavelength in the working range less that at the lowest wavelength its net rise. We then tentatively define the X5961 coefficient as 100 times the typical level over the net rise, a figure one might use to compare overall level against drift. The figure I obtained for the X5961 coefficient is 5107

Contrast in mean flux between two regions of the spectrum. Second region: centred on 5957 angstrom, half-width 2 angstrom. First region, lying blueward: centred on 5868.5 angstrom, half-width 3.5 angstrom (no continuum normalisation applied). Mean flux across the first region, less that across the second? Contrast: 1.3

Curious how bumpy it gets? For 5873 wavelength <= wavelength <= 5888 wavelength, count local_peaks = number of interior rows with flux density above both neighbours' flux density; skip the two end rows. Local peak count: 1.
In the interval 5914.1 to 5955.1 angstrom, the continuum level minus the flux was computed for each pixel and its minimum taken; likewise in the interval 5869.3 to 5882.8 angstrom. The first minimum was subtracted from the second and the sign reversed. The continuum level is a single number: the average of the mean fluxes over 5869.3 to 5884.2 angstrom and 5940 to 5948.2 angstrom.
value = 0.1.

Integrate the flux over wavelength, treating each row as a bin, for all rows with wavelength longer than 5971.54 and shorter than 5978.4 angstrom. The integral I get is 105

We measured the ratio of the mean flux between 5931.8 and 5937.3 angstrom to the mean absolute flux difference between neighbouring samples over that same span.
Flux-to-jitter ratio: 81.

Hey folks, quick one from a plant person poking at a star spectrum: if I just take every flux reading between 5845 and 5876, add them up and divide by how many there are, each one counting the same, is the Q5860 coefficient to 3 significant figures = 15.5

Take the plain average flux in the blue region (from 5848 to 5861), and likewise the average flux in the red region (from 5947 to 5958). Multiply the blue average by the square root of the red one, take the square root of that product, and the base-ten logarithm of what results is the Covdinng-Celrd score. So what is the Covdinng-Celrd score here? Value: 0.884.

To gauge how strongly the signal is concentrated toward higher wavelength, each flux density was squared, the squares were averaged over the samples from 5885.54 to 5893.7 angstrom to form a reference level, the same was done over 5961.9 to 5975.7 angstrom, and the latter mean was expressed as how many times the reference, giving 1.38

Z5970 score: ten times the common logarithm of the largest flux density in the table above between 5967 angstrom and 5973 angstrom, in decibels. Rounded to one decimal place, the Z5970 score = 11.9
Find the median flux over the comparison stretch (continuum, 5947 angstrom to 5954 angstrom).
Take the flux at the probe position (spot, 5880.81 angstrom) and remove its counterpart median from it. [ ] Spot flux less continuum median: 0.47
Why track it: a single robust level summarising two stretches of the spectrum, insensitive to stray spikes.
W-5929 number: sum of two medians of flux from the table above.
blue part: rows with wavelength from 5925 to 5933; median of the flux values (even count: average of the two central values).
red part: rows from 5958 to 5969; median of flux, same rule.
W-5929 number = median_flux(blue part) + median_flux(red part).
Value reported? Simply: 30.1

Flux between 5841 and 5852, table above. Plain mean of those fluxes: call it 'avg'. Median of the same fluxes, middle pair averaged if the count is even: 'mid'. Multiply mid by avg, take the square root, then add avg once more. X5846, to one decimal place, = 31.8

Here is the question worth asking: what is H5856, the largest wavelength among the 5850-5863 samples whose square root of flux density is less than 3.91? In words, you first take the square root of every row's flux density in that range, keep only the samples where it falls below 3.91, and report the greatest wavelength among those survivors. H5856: 5861.88 angstrom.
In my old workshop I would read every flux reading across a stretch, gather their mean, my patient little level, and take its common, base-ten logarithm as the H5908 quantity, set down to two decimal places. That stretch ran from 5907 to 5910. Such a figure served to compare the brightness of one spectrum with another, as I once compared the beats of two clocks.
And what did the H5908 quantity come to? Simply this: 1.20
